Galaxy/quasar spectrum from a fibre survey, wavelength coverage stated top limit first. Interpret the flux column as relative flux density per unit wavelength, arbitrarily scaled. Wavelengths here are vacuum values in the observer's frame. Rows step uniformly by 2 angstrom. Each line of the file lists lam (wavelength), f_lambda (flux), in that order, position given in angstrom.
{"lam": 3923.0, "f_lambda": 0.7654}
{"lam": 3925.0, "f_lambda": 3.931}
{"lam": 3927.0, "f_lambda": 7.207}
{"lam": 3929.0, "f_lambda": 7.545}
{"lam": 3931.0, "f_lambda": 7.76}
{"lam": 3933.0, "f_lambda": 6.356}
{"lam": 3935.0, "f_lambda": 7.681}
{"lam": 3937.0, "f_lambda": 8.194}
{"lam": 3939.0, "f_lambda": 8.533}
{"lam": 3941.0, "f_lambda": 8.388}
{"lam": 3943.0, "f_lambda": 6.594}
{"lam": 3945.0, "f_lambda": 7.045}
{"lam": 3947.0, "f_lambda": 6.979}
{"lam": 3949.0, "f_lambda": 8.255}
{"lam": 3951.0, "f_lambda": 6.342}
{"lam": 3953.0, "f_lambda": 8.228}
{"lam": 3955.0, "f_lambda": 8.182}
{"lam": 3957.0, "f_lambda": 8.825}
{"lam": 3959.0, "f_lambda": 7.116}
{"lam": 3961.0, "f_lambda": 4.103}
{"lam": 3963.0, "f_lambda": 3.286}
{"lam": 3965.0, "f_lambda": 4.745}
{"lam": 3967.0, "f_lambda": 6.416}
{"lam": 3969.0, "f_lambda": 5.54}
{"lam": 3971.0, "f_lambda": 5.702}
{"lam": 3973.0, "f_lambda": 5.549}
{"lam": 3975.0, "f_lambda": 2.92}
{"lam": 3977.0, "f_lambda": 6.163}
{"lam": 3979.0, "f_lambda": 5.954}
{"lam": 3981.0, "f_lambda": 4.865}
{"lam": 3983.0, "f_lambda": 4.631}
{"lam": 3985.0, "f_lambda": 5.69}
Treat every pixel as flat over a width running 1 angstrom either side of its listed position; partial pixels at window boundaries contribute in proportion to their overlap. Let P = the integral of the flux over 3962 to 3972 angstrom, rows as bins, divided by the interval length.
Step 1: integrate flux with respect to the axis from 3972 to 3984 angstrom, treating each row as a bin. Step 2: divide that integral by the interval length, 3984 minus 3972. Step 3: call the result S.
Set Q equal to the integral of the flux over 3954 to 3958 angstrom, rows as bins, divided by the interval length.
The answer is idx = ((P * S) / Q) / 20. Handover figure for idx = 0.15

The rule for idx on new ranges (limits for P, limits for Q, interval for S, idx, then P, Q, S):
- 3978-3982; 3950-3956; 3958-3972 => 0.19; 5.4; 7.6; 5.27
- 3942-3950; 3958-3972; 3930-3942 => 0.54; 7.2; 5.3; 7.82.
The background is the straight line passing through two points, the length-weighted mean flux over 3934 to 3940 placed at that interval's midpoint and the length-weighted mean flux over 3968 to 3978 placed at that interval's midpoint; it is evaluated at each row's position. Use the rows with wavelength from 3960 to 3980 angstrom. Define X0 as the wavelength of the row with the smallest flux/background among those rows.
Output 3963.0 angstrom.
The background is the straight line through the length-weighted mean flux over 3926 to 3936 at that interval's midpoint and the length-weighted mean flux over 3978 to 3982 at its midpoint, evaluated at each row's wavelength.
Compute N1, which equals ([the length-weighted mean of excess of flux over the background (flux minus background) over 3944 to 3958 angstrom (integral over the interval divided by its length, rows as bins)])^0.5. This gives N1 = 1.08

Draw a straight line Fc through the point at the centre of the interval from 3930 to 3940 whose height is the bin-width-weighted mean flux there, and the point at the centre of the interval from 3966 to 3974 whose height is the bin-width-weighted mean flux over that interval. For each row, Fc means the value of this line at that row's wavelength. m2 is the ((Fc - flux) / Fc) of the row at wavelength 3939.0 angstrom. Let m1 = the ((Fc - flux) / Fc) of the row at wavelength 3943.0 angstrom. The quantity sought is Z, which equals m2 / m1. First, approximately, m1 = 0.09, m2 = -0.14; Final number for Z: -1.5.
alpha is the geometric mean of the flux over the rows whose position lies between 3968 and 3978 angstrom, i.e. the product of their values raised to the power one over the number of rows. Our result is 5.0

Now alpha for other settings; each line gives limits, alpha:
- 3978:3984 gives 5.1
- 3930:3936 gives 7.2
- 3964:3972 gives 5.6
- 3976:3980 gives 6.1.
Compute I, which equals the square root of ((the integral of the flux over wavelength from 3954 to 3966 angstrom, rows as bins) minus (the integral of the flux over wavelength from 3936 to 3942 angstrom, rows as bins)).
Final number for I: 4.7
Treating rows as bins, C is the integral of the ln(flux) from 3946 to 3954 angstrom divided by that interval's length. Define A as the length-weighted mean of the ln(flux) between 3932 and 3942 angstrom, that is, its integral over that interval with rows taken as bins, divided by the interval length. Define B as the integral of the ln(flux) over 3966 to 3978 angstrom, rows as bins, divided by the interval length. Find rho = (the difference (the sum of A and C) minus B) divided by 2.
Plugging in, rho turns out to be 1.20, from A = 2.05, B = 1.65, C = 2.0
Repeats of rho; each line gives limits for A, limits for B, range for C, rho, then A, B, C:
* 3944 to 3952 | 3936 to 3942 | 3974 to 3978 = 0.64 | 1.96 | 2.12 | 1.4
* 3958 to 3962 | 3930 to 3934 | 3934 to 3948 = 0.88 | 1.69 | 1.95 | 2.0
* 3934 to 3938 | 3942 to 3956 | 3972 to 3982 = 0.84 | 2.07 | 1.99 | 1.6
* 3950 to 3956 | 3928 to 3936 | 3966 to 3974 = 0.89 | 2.02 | 1.99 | 1.8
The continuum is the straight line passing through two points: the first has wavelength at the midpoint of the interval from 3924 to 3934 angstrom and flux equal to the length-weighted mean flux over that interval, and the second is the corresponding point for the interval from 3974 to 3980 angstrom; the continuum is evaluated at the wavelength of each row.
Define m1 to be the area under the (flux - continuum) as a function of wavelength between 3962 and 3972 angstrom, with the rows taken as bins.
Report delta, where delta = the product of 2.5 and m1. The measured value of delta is -5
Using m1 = -2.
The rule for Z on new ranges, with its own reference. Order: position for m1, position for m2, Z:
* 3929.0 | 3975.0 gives 7.8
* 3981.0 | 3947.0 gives 0.2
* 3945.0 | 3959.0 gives -6.9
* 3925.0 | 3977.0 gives -0.3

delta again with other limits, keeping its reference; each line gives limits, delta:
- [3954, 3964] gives 18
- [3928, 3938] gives 27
